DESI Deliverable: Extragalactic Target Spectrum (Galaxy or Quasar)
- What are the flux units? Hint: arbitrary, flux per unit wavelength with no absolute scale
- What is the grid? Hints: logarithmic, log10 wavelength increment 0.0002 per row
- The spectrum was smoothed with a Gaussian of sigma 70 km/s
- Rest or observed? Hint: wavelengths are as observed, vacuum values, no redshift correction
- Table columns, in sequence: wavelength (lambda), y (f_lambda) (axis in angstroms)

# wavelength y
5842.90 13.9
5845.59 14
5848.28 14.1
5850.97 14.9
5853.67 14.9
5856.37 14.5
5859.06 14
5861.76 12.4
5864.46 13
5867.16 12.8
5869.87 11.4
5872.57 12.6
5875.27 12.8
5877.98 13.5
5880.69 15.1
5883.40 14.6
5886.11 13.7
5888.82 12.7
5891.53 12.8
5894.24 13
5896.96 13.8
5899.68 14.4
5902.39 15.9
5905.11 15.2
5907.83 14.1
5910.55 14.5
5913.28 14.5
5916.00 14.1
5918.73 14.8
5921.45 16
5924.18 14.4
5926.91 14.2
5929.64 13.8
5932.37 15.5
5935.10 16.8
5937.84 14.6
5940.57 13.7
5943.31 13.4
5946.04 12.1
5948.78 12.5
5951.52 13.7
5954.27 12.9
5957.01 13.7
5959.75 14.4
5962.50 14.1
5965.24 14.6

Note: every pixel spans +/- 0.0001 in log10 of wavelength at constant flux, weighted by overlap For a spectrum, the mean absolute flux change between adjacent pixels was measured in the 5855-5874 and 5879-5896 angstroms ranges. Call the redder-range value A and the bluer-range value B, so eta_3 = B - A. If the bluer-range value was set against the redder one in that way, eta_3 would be 0.38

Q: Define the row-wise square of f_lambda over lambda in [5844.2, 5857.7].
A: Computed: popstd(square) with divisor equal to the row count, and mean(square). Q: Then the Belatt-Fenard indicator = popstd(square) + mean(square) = 221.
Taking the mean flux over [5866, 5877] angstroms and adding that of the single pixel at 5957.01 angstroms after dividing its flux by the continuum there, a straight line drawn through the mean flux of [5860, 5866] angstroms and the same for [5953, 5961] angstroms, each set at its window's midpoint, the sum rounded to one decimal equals 13.4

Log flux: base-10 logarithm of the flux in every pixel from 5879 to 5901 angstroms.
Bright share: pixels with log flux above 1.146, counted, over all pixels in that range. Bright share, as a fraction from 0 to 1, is 0.4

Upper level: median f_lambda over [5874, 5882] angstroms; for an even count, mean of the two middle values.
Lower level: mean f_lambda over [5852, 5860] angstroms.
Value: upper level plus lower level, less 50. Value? -22.0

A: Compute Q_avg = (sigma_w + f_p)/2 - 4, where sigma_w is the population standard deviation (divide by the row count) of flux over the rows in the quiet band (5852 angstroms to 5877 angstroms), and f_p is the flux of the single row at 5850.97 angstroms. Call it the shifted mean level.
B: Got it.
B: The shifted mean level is 4.0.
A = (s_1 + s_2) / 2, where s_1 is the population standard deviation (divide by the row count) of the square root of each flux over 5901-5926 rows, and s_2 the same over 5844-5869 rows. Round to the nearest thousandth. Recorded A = 0.102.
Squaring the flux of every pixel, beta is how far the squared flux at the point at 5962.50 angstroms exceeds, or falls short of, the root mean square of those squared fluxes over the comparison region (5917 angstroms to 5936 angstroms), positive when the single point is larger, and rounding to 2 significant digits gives -31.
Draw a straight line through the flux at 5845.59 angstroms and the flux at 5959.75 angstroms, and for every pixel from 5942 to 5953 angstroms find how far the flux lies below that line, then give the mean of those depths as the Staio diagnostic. 1.43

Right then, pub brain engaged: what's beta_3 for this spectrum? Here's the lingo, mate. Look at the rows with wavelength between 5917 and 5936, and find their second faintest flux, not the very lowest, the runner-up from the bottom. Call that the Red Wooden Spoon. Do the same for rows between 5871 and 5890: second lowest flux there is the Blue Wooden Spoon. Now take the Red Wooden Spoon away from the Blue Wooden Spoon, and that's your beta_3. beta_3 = -1.5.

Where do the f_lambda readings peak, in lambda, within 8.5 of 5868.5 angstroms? 5864.46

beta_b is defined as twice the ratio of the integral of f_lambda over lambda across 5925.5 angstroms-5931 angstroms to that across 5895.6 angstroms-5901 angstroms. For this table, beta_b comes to 2.0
